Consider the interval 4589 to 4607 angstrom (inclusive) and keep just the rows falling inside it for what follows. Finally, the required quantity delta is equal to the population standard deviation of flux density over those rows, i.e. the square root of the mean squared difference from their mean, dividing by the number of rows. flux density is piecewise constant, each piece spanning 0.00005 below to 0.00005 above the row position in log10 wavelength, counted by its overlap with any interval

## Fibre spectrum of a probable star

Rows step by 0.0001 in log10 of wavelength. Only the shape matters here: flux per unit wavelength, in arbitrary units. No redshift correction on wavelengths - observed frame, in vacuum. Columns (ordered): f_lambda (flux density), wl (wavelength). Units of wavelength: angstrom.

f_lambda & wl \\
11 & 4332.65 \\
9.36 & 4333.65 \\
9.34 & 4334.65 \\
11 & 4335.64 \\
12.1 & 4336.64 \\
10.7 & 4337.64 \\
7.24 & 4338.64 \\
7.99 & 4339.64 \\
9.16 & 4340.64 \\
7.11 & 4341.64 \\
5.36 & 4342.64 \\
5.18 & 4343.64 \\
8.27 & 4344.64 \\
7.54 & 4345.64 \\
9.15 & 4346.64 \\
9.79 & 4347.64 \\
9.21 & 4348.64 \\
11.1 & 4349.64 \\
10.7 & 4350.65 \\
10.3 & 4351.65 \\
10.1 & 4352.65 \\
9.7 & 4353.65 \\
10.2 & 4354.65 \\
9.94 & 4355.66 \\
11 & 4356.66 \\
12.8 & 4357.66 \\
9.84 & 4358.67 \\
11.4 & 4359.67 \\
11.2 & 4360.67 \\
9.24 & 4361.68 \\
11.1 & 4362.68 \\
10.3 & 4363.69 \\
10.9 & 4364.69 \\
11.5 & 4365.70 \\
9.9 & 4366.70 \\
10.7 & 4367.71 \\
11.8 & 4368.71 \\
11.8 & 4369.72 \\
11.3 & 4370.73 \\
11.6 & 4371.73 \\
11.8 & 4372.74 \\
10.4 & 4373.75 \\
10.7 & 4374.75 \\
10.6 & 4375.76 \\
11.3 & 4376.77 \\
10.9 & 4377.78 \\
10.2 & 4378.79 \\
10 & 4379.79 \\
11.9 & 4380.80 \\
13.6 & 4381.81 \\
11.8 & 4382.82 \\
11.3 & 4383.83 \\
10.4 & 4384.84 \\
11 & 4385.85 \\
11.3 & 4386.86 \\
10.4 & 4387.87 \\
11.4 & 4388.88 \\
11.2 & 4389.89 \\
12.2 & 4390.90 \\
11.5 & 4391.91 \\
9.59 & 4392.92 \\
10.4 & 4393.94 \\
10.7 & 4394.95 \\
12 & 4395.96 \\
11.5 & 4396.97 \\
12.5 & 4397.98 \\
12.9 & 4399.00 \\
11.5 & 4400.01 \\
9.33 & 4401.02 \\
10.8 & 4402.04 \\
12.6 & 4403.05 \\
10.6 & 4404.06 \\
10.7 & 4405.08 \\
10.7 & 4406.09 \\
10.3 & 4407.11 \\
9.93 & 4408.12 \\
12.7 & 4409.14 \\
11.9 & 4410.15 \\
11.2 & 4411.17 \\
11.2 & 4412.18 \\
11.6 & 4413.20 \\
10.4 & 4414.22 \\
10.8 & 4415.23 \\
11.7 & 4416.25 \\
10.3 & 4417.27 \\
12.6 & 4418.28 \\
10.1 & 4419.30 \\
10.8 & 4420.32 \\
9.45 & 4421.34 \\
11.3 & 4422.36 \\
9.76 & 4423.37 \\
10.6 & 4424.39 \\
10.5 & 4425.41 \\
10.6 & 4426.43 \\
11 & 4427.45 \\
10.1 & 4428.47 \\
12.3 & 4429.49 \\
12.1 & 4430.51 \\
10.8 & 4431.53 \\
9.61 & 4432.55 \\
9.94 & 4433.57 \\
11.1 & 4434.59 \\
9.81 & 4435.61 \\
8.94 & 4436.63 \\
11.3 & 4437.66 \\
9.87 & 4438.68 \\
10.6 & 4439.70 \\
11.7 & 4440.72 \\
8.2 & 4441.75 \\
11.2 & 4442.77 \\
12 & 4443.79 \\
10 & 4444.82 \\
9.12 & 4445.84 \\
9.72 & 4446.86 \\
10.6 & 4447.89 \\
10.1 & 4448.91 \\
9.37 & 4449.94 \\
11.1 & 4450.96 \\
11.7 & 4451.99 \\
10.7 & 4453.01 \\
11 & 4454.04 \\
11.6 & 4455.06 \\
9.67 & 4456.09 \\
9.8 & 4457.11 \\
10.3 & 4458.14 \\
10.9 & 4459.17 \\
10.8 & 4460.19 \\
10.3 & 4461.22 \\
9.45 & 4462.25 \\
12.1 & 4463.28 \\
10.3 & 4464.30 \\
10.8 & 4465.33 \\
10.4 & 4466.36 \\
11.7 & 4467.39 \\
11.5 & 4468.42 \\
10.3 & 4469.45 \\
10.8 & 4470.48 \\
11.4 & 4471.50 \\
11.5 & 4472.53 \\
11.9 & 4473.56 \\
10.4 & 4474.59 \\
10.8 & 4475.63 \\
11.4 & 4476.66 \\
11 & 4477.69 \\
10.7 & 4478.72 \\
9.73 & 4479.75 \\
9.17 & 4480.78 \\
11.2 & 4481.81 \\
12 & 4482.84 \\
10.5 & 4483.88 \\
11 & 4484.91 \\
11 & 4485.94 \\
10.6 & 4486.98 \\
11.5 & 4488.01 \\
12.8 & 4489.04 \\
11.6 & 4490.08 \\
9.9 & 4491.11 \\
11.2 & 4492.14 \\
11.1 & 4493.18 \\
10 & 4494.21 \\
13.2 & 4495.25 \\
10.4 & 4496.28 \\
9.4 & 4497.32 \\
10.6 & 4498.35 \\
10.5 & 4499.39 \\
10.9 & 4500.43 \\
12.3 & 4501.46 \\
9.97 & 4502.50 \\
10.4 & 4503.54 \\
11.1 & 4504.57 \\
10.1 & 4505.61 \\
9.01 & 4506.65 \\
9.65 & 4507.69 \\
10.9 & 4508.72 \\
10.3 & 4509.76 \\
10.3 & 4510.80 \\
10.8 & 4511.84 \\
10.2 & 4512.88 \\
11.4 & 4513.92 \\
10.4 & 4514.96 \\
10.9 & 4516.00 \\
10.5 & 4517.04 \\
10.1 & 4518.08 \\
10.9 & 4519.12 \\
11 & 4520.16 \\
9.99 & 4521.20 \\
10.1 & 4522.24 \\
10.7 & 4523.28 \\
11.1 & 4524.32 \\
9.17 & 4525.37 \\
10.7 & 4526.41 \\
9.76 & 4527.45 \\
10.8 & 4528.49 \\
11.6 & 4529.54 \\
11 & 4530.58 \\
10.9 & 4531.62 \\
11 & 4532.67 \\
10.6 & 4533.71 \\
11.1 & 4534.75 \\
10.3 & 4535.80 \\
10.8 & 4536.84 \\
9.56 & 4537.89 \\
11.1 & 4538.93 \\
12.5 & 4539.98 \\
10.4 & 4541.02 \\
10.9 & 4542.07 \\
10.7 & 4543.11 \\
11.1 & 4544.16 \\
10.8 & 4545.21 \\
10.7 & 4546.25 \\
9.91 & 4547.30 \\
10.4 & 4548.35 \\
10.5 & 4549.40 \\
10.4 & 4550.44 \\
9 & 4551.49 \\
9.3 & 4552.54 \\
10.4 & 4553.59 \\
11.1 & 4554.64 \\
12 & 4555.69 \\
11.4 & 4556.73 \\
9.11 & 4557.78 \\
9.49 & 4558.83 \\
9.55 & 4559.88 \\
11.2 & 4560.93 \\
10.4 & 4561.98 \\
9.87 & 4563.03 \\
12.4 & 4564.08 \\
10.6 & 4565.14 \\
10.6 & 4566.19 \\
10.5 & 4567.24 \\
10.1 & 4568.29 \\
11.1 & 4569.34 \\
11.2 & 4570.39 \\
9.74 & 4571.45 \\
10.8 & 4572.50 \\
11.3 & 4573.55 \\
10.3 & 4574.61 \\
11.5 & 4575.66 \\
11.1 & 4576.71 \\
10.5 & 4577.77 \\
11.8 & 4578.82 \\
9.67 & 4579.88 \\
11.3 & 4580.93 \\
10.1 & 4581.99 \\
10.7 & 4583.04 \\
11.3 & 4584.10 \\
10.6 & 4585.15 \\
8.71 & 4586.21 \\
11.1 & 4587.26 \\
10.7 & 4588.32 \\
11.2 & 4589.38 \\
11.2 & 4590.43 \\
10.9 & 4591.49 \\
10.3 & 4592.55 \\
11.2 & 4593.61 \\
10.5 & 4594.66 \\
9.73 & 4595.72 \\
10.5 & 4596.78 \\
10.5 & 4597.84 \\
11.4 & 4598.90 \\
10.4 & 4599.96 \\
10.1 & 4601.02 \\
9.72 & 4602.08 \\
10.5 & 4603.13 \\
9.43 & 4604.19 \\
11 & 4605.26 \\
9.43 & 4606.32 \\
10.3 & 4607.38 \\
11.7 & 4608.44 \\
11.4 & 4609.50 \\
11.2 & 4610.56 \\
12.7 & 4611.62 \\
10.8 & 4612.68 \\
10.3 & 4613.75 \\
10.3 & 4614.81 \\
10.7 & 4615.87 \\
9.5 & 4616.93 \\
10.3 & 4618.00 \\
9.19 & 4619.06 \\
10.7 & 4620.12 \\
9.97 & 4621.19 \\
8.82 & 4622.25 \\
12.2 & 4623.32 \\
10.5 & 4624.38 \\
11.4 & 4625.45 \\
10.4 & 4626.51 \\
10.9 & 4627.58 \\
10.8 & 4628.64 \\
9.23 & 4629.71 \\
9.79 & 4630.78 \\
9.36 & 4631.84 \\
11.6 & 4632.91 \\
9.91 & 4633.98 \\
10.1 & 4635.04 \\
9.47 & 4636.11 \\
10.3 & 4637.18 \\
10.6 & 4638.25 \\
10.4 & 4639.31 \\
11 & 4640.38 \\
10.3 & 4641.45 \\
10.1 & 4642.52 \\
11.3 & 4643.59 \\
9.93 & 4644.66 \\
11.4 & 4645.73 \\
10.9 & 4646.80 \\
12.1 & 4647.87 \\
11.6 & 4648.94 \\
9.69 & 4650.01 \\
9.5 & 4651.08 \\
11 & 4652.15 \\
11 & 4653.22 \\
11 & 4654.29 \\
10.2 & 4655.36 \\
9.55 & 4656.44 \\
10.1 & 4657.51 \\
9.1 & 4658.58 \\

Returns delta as 0.61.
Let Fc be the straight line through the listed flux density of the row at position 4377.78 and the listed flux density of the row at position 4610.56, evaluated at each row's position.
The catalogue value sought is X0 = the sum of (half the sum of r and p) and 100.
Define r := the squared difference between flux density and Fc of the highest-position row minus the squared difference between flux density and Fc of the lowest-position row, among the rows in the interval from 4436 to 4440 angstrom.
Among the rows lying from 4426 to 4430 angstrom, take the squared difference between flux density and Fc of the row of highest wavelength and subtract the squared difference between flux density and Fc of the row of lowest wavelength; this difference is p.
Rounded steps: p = 1.6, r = -4.0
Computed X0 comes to 99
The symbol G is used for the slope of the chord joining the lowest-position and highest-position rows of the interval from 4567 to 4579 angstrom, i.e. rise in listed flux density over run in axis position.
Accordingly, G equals 0.1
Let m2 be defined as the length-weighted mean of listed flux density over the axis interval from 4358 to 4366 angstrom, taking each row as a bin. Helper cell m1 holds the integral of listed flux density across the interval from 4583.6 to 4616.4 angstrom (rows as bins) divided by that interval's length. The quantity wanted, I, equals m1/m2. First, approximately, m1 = 10.64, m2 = 10.7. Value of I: 0.99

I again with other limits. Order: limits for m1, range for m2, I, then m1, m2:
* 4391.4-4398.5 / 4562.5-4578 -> 1.04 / 11.17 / 10.8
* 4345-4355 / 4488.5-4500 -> 0.89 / 9.76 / 11.0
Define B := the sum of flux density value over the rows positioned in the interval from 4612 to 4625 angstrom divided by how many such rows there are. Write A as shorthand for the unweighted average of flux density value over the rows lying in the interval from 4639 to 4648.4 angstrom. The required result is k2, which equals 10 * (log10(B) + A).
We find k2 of 118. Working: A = 10.83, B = 10.3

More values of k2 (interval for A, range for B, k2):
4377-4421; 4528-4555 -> 122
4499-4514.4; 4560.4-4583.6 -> 116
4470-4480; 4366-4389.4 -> 120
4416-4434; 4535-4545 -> 118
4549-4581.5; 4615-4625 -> 116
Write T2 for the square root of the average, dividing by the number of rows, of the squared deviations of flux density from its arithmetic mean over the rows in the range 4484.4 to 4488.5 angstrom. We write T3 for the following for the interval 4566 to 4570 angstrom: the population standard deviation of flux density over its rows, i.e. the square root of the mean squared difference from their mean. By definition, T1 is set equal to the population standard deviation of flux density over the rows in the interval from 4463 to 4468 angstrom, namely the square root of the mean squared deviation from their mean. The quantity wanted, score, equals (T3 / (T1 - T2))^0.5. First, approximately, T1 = 0.72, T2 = 0.32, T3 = 0.36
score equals 0.9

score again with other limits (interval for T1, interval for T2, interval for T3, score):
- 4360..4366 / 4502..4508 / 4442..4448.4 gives 3.0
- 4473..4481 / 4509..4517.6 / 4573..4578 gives 1.0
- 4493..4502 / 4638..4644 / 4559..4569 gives 1.1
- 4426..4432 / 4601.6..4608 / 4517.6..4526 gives 1.7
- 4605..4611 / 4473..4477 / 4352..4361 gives 2.2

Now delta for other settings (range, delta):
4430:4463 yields 0.93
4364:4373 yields 0.61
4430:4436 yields 0.87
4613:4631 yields 0.82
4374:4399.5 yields 0.92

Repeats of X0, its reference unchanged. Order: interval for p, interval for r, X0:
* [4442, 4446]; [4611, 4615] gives 101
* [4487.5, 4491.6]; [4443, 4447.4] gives 101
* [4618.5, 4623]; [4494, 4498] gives 102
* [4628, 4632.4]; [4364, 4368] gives 102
